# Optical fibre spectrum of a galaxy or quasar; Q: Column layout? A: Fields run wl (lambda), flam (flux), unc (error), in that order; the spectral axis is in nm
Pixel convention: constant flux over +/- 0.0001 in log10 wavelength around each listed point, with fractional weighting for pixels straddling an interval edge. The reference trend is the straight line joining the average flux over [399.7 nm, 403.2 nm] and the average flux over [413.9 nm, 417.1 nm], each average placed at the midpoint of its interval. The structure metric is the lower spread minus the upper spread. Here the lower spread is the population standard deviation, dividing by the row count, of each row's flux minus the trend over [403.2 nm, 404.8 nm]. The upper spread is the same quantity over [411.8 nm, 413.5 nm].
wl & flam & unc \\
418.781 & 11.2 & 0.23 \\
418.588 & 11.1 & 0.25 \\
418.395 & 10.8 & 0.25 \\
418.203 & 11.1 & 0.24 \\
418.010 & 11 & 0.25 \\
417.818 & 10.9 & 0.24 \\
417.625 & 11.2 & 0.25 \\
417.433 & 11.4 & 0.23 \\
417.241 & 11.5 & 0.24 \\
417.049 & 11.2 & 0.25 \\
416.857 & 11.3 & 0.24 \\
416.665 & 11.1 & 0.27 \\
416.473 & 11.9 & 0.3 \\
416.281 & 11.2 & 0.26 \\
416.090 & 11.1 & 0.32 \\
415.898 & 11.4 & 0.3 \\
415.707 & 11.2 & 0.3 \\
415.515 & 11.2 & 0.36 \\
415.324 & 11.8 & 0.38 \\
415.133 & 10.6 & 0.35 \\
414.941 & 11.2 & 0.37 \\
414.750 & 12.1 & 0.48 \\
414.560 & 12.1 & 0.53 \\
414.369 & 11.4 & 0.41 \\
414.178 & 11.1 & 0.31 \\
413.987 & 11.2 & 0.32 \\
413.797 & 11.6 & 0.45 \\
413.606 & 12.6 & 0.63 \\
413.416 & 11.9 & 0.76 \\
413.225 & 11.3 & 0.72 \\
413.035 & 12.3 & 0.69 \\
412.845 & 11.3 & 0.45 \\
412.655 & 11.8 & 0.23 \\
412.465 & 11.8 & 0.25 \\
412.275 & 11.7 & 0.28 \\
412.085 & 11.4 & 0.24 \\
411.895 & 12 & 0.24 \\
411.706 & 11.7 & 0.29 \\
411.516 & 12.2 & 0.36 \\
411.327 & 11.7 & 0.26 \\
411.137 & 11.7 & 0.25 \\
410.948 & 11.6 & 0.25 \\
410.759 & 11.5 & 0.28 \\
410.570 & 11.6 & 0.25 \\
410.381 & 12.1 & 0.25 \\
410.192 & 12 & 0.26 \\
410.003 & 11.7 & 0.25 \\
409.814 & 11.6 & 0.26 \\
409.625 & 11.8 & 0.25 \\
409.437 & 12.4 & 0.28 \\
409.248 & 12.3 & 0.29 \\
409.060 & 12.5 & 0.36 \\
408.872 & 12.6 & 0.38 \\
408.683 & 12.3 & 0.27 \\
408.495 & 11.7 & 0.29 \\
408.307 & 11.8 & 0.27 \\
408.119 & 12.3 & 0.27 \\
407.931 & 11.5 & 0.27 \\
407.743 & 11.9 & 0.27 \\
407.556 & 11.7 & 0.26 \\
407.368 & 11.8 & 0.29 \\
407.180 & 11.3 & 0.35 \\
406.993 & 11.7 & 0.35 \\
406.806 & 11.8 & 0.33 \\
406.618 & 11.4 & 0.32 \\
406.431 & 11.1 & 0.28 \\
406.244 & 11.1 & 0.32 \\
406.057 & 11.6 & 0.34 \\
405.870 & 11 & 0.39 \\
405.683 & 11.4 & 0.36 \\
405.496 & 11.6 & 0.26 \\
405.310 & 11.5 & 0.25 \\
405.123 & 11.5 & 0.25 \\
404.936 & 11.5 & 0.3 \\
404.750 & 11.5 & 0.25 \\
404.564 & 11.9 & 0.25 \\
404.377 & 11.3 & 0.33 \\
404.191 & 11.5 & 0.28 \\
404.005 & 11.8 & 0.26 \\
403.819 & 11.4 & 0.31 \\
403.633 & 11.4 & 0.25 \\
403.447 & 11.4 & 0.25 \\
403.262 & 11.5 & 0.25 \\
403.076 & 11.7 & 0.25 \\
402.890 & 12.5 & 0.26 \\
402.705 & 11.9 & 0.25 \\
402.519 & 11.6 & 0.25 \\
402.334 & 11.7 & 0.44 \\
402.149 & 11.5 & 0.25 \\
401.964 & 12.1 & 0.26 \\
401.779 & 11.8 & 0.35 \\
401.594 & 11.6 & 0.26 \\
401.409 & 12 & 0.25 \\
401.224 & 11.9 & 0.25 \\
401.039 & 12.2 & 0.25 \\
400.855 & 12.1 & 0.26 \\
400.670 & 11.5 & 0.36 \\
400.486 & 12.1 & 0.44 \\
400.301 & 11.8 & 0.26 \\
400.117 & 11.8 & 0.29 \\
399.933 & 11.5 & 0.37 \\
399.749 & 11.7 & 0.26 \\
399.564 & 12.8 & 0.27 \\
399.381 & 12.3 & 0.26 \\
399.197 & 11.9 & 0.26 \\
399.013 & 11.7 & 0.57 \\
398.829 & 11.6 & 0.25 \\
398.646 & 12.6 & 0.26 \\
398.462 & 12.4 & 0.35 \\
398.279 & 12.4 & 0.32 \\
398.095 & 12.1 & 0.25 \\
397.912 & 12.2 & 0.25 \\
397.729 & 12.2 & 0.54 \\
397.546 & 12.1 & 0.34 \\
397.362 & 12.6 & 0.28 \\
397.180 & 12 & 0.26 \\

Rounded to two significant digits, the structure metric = -0.13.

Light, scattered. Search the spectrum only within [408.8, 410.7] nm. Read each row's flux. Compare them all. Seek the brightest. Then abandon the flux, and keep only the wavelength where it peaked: 408.872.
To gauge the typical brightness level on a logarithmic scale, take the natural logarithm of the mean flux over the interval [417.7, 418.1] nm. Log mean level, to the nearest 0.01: 2.39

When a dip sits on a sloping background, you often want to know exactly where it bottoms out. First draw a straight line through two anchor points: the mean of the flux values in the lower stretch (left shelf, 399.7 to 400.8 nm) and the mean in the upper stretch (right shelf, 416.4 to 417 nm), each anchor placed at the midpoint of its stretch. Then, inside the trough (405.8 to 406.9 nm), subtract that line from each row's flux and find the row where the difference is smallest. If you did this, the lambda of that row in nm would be 405.870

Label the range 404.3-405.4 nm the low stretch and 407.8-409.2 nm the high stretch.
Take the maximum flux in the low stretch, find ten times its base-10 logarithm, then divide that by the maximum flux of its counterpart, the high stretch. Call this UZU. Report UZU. 0.85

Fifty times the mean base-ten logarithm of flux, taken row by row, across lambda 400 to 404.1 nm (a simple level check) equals 53.6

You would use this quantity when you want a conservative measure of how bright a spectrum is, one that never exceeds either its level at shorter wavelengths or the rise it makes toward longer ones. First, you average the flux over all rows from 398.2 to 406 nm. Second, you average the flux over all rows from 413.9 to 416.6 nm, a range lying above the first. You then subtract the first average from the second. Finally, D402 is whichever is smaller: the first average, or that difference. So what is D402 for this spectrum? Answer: -0.4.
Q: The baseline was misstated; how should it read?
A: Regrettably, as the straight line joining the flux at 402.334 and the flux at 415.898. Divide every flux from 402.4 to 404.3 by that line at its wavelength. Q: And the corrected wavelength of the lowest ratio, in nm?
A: 403.447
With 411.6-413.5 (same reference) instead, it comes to 412.845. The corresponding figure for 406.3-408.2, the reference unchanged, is 406.431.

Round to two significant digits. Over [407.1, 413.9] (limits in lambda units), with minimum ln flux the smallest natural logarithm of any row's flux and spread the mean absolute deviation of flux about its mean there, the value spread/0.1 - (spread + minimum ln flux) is 0.25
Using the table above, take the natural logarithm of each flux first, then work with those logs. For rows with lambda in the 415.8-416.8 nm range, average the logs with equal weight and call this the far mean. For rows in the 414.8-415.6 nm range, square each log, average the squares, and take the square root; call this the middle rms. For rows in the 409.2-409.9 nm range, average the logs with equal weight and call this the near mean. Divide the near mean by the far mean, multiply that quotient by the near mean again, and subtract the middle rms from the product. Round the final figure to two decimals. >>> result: 0.13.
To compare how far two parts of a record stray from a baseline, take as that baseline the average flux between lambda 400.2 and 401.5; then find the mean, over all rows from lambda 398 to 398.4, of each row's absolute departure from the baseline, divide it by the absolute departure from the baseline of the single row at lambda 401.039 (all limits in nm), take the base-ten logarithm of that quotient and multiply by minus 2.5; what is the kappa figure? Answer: -0.2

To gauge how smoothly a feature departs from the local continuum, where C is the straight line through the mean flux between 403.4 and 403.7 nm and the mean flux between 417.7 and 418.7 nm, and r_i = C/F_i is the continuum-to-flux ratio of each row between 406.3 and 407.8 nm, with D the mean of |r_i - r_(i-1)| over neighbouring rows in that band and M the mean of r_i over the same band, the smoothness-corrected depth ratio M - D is 0.95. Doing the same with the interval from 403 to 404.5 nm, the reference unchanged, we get 0.98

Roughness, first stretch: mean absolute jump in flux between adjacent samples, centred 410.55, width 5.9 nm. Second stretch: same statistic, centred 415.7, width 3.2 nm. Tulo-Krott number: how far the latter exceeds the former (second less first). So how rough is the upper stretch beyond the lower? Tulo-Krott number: 0.1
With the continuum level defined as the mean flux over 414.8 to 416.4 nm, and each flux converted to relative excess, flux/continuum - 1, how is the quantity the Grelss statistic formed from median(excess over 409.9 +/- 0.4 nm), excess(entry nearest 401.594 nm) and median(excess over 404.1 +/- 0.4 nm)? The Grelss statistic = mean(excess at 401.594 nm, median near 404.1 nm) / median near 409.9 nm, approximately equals 1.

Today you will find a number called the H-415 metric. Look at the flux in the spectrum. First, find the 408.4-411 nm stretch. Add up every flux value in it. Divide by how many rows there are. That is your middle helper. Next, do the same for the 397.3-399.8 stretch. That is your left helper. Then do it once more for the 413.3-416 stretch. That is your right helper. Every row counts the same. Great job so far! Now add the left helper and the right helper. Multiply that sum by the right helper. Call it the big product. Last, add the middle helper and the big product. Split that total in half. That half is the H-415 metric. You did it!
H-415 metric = 143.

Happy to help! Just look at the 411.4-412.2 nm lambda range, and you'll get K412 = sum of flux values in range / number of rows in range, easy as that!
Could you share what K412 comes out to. 11.8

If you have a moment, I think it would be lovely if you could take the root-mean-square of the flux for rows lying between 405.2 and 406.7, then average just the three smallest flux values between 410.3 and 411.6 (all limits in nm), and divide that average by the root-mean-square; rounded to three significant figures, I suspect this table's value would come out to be 1.02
